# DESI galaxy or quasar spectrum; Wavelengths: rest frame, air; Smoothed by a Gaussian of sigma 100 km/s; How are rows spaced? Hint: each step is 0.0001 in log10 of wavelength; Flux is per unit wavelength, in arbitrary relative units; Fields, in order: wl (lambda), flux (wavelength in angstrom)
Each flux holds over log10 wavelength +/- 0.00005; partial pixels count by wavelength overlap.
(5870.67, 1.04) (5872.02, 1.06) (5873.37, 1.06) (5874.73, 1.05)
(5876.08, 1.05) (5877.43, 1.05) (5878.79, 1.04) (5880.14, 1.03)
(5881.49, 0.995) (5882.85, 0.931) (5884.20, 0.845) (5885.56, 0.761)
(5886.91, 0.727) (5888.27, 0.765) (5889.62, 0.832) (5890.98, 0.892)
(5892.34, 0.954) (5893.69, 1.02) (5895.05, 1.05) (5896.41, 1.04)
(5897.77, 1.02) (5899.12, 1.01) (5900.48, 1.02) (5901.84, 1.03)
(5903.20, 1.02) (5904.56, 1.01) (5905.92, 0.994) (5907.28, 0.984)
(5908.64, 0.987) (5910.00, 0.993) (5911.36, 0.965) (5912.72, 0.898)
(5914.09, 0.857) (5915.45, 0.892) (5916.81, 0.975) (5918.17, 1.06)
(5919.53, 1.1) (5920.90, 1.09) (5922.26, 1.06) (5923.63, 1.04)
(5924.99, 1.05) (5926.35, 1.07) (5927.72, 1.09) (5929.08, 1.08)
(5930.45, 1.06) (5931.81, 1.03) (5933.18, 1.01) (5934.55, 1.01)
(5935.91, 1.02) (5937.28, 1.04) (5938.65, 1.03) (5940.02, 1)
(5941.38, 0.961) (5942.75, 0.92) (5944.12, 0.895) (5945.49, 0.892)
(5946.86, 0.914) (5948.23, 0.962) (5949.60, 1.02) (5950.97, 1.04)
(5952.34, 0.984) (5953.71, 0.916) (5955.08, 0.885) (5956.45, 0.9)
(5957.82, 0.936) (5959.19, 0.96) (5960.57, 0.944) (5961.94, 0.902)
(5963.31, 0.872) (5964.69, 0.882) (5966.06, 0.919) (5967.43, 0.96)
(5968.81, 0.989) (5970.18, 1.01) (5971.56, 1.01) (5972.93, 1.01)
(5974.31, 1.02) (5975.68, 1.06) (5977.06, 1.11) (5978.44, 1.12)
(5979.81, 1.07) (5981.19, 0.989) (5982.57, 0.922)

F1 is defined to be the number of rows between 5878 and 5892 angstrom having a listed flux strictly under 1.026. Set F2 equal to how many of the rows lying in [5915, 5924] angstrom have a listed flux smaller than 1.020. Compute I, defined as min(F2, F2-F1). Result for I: -6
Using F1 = 8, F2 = 2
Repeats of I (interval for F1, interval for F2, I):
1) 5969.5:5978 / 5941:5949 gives 2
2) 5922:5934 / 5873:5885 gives 2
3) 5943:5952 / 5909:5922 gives 1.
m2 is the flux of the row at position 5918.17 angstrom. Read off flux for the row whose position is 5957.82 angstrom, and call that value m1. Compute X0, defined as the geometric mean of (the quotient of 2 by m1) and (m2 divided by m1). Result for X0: 1.56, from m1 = 0.936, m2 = 1.06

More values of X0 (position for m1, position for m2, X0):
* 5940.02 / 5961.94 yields 1.34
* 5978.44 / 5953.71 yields 1.21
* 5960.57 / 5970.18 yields 1.51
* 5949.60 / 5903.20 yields 1.40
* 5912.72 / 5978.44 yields 1.67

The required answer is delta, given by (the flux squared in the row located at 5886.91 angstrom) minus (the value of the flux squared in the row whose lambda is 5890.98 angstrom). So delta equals -0.3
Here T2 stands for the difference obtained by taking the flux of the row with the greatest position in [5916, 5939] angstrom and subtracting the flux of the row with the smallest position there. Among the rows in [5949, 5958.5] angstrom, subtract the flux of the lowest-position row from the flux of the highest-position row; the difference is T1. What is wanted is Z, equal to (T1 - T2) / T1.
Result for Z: 1.7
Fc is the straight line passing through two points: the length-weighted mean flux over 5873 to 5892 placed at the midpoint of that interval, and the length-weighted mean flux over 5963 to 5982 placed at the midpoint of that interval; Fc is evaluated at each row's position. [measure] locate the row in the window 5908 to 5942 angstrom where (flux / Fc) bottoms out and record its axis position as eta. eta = 5914.09 angstrom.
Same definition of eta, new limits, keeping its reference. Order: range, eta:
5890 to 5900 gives 5890.98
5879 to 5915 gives 5886.91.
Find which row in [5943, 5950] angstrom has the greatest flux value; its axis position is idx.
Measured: 5949.60 angstrom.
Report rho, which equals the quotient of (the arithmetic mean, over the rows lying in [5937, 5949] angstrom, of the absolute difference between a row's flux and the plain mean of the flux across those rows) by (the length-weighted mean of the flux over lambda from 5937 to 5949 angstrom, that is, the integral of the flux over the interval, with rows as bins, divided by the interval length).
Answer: 0.048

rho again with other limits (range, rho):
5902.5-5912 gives 0.013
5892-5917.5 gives 0.040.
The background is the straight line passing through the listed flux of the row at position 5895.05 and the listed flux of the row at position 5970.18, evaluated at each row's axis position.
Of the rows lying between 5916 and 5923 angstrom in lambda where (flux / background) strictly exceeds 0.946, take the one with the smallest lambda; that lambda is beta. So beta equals 5918.17 angstrom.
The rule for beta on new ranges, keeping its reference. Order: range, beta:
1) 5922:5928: 5922.26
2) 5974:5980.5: 5974.31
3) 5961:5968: 5967.43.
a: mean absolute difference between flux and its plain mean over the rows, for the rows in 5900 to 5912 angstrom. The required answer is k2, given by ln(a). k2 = -4.05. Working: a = 0.017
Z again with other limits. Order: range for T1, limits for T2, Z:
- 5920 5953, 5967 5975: 1.6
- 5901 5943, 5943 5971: 2.0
